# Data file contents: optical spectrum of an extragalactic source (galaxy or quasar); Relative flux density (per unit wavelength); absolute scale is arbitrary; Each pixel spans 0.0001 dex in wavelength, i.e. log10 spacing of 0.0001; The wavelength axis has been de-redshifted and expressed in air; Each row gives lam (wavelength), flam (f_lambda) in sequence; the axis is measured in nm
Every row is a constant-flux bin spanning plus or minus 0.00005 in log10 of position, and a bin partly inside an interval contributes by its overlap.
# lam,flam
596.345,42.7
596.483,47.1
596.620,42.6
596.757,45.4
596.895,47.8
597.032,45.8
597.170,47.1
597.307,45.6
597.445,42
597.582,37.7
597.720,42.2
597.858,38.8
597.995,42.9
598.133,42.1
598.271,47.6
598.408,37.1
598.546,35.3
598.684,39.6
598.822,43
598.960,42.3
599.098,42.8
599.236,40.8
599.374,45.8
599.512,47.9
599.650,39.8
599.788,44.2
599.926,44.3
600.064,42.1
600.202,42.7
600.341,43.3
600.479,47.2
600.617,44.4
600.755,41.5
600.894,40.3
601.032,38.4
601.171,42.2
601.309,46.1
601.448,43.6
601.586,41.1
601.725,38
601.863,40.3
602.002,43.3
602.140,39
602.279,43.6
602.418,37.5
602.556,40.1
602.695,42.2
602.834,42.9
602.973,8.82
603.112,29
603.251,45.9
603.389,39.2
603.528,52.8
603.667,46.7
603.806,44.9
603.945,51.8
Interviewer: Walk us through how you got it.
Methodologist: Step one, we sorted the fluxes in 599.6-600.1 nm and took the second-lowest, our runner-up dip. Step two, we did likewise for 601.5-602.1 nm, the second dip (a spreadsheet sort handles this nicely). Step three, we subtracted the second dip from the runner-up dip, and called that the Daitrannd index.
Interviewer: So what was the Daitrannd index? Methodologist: 1.8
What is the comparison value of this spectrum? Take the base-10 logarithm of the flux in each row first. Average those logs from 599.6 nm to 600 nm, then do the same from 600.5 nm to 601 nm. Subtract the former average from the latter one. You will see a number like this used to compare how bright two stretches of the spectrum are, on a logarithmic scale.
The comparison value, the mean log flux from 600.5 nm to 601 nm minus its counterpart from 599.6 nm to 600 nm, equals -0.007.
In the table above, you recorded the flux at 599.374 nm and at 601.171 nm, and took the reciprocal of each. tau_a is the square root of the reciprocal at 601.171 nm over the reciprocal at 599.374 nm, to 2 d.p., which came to 1.04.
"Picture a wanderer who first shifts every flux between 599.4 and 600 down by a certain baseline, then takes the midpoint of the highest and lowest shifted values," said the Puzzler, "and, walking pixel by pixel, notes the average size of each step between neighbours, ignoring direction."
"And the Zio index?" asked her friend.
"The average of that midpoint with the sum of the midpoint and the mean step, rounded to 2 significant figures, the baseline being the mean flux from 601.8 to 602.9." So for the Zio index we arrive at 4.8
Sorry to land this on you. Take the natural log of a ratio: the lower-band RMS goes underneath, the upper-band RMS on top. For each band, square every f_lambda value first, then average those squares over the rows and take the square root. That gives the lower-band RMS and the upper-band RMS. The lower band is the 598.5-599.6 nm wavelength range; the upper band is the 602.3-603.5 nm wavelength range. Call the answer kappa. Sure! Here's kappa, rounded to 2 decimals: -0.12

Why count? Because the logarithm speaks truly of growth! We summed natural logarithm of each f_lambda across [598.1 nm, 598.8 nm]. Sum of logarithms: 18.5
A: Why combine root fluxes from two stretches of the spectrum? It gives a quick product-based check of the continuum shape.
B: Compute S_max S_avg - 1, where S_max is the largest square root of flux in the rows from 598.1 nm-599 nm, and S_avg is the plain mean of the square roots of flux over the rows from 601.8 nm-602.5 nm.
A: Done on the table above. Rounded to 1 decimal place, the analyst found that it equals 43.0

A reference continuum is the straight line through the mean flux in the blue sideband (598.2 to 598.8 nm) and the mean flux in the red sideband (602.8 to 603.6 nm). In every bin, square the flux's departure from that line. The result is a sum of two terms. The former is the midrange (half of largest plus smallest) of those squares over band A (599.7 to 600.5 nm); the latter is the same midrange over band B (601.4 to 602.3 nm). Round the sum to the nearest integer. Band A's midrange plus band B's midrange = 65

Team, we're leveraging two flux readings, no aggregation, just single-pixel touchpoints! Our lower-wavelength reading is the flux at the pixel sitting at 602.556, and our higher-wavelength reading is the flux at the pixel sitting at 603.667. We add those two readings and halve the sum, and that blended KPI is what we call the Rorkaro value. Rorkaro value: 43.4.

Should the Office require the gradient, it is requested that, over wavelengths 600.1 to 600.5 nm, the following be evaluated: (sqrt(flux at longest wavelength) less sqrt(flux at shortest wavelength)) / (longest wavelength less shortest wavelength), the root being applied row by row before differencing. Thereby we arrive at 1.2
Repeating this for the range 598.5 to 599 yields 1.4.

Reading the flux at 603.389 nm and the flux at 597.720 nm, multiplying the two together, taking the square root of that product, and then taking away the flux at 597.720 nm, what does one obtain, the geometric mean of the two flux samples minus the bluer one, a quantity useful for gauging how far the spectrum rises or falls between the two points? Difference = -2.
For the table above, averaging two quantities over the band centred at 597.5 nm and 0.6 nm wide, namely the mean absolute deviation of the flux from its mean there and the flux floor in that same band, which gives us 19.9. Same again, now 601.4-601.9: 19.8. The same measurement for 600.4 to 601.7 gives 20.3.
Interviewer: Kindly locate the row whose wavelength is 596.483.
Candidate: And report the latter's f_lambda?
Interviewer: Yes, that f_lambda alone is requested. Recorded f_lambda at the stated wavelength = 47.1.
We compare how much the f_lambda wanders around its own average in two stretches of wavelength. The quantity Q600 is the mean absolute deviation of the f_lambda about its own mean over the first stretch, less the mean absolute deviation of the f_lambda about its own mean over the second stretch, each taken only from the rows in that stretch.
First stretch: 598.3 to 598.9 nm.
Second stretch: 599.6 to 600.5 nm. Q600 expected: 1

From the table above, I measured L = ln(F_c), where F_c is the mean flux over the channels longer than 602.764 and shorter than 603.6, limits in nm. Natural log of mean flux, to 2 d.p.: 3.60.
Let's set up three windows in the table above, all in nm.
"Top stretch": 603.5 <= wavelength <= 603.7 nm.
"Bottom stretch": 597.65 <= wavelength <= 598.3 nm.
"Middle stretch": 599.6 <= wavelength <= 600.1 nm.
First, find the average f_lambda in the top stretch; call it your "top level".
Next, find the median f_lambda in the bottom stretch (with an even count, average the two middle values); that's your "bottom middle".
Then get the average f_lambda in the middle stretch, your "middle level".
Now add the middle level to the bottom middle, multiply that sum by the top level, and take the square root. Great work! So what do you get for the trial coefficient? 65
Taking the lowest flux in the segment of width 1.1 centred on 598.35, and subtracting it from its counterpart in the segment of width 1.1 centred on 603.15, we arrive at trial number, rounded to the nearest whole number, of -26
